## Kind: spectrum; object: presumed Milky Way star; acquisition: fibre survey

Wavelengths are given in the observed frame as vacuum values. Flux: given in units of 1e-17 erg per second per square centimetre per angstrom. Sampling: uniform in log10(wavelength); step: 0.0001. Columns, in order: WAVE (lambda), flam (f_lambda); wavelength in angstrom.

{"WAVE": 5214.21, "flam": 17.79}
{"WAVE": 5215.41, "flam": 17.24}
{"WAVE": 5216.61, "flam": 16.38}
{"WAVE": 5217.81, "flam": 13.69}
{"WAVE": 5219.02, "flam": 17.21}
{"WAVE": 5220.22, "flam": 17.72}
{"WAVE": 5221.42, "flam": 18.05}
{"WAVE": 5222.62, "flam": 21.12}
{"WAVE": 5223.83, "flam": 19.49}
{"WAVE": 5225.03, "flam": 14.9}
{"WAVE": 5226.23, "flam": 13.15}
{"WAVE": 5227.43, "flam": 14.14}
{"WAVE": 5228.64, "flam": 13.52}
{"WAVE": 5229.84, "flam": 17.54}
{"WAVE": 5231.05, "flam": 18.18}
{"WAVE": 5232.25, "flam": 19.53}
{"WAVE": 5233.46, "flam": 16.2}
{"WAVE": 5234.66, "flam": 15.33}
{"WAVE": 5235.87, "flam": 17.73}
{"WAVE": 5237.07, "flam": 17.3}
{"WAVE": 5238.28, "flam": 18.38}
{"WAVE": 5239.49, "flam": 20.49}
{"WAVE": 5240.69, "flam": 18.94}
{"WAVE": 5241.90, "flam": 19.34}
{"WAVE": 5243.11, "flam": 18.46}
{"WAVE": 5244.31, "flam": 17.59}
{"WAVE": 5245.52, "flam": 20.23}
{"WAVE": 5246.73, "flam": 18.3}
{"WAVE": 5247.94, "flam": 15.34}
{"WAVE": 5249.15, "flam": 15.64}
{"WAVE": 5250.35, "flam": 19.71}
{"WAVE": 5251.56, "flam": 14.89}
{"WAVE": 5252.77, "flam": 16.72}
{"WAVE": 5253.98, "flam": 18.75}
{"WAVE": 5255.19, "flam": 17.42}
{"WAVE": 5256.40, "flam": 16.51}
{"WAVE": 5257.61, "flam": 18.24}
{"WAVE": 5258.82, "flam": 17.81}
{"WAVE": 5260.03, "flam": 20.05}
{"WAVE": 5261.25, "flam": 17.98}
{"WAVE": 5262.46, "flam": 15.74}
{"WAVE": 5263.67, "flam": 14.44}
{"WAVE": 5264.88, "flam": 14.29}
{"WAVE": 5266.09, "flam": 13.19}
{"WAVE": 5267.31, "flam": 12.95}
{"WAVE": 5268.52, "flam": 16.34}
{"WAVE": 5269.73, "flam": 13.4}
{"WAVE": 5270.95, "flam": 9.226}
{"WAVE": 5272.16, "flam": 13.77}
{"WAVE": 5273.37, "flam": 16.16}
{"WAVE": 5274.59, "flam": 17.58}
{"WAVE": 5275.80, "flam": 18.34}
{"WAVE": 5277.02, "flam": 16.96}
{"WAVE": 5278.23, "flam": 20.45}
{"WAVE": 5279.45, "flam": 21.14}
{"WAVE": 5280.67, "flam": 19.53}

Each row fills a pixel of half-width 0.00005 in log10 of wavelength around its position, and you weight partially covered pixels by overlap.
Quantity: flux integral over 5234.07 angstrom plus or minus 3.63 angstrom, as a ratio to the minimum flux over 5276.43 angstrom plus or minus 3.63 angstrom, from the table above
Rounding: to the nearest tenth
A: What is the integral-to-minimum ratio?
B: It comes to 7.8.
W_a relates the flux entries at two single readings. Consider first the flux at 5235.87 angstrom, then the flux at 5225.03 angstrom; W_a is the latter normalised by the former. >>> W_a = 0.84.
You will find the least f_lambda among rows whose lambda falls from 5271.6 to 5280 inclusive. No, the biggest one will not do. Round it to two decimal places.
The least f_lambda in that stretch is 13.77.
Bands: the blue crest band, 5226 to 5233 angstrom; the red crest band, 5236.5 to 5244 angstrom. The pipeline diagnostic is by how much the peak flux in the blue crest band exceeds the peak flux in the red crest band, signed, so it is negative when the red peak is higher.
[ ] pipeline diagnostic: -1.0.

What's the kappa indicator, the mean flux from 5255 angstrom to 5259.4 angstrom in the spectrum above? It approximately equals 17.5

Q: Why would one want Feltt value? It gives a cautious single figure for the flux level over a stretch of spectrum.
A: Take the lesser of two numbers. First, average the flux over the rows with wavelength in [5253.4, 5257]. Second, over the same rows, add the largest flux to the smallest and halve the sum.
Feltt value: 17.6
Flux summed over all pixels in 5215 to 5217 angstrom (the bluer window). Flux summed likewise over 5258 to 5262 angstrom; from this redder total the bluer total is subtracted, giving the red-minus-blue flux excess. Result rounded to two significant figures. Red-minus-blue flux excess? 22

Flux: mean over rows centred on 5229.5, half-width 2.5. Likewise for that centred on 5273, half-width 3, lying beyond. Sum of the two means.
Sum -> 30.9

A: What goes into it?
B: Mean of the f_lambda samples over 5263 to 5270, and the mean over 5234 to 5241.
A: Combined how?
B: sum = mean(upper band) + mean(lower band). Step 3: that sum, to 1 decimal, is 32.1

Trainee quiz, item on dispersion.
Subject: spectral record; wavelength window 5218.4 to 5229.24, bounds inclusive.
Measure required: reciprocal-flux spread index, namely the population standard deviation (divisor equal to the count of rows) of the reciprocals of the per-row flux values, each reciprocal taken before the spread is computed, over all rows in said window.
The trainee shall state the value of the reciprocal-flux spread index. 0.010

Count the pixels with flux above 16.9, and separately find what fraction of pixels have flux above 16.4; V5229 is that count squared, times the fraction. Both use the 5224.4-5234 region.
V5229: 3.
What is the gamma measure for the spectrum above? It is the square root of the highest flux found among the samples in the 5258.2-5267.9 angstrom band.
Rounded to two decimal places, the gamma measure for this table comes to 4.48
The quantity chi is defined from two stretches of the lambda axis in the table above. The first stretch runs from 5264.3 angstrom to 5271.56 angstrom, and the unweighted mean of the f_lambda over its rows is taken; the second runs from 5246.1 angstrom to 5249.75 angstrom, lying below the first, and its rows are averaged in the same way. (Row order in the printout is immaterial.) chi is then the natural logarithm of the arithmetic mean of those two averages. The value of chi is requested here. 2.70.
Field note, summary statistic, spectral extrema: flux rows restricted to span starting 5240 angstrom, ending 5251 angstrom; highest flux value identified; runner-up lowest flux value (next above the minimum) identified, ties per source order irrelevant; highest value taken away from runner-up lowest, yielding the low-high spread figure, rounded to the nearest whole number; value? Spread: -5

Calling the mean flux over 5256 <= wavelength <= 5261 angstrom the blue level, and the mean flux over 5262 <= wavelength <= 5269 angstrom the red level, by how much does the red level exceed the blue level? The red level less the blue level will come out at -3.7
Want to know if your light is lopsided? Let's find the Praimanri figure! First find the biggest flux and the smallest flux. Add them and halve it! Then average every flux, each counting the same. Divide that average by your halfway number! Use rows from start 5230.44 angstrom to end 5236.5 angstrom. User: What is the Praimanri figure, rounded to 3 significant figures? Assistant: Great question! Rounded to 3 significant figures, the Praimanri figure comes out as 0.998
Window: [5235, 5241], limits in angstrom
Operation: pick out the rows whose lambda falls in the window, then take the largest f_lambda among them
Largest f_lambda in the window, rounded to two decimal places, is 20.49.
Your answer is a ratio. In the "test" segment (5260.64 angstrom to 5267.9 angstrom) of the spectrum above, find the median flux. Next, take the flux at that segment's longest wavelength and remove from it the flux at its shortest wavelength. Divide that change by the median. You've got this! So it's -0.350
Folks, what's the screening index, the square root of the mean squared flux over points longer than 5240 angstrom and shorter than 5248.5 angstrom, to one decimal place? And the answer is 18.4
